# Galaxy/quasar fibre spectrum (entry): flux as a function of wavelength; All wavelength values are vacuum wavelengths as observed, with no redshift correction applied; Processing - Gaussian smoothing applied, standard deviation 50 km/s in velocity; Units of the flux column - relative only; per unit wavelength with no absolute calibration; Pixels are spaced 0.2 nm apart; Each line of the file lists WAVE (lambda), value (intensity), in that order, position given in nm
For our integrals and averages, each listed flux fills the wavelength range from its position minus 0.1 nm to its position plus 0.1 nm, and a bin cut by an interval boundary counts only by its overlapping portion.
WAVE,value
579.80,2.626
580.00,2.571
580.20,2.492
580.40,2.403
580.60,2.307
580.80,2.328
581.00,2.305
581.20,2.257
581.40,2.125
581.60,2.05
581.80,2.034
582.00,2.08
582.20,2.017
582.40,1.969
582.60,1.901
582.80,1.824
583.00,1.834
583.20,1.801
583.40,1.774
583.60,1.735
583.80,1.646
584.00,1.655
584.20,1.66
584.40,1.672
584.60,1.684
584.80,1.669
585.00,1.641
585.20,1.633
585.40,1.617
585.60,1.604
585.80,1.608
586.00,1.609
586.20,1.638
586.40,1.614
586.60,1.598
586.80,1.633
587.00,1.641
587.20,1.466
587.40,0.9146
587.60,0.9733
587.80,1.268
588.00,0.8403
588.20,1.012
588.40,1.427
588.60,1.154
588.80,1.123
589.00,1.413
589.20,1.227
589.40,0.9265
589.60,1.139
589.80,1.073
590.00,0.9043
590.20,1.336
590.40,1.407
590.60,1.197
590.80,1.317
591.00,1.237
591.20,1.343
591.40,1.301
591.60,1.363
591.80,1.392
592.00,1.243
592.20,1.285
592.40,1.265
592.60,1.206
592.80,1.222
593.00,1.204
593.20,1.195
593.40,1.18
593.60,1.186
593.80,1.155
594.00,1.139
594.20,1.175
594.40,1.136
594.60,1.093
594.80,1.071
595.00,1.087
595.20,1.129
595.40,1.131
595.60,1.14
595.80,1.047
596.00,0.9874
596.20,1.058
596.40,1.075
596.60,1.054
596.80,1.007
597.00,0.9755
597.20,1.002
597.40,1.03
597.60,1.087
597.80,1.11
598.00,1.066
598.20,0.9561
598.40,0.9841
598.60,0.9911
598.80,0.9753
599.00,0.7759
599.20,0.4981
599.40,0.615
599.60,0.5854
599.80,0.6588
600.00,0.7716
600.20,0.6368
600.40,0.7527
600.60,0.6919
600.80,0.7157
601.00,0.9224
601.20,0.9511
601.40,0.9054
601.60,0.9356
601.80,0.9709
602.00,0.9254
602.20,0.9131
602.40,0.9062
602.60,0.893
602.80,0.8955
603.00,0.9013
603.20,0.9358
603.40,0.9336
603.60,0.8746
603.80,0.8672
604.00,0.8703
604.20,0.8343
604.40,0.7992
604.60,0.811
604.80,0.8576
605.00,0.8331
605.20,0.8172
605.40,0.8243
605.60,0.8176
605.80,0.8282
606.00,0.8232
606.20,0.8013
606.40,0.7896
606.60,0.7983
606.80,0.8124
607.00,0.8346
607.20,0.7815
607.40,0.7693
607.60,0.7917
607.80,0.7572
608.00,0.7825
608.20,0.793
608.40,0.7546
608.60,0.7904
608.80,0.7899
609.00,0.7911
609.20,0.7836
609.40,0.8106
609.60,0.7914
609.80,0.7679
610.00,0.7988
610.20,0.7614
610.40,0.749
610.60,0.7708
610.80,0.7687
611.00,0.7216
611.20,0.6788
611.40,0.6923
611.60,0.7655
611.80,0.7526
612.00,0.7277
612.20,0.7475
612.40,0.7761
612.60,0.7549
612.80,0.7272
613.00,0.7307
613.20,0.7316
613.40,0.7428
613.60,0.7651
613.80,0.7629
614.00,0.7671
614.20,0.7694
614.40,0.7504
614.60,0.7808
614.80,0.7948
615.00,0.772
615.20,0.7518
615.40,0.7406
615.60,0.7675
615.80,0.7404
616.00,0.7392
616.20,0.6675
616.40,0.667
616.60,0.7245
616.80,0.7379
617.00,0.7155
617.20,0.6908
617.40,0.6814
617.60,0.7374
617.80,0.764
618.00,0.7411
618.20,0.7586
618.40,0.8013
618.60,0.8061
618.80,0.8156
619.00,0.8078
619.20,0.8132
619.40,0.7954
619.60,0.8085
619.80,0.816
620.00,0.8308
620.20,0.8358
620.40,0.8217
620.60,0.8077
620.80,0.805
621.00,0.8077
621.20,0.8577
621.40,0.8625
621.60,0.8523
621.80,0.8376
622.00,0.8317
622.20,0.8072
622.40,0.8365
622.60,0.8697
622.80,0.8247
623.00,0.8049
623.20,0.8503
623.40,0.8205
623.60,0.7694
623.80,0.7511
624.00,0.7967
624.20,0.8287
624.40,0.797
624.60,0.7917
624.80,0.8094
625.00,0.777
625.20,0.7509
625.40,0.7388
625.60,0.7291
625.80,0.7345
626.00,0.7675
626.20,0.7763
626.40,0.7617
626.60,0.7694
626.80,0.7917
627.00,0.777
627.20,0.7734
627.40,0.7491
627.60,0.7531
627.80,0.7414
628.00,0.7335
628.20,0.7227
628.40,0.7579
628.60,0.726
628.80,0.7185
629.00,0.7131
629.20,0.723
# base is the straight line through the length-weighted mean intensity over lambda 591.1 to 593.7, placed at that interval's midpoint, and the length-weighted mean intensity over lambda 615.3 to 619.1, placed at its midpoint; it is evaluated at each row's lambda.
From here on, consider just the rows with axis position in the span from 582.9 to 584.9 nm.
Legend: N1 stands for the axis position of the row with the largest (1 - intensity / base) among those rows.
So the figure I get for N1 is 583.80 nm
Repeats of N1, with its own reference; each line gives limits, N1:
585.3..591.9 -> 588.00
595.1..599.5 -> 599.20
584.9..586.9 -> 585.60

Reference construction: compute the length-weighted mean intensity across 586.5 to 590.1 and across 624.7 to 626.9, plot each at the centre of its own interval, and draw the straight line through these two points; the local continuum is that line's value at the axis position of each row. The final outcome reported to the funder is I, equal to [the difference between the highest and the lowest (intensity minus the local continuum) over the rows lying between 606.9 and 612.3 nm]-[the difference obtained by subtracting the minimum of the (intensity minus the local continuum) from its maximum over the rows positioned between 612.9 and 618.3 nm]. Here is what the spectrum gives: 0.00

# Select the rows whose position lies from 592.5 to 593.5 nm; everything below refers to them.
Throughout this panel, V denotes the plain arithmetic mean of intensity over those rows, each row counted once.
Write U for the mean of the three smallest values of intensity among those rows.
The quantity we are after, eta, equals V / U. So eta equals 1.01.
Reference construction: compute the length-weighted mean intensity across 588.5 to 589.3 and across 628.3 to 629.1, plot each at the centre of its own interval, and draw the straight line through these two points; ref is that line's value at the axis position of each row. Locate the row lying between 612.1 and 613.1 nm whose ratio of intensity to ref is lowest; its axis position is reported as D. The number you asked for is 612.80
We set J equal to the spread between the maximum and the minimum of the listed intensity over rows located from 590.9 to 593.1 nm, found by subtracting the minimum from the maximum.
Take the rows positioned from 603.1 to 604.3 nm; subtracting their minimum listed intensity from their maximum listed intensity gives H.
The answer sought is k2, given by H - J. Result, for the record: -0.1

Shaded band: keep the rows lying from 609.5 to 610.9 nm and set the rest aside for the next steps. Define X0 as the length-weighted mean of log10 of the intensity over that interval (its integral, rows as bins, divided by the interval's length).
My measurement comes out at -0.11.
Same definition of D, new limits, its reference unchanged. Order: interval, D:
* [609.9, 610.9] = 610.40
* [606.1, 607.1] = 606.40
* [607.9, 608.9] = 608.40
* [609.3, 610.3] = 610.20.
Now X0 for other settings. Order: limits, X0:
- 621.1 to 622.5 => -0.08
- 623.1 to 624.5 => -0.10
